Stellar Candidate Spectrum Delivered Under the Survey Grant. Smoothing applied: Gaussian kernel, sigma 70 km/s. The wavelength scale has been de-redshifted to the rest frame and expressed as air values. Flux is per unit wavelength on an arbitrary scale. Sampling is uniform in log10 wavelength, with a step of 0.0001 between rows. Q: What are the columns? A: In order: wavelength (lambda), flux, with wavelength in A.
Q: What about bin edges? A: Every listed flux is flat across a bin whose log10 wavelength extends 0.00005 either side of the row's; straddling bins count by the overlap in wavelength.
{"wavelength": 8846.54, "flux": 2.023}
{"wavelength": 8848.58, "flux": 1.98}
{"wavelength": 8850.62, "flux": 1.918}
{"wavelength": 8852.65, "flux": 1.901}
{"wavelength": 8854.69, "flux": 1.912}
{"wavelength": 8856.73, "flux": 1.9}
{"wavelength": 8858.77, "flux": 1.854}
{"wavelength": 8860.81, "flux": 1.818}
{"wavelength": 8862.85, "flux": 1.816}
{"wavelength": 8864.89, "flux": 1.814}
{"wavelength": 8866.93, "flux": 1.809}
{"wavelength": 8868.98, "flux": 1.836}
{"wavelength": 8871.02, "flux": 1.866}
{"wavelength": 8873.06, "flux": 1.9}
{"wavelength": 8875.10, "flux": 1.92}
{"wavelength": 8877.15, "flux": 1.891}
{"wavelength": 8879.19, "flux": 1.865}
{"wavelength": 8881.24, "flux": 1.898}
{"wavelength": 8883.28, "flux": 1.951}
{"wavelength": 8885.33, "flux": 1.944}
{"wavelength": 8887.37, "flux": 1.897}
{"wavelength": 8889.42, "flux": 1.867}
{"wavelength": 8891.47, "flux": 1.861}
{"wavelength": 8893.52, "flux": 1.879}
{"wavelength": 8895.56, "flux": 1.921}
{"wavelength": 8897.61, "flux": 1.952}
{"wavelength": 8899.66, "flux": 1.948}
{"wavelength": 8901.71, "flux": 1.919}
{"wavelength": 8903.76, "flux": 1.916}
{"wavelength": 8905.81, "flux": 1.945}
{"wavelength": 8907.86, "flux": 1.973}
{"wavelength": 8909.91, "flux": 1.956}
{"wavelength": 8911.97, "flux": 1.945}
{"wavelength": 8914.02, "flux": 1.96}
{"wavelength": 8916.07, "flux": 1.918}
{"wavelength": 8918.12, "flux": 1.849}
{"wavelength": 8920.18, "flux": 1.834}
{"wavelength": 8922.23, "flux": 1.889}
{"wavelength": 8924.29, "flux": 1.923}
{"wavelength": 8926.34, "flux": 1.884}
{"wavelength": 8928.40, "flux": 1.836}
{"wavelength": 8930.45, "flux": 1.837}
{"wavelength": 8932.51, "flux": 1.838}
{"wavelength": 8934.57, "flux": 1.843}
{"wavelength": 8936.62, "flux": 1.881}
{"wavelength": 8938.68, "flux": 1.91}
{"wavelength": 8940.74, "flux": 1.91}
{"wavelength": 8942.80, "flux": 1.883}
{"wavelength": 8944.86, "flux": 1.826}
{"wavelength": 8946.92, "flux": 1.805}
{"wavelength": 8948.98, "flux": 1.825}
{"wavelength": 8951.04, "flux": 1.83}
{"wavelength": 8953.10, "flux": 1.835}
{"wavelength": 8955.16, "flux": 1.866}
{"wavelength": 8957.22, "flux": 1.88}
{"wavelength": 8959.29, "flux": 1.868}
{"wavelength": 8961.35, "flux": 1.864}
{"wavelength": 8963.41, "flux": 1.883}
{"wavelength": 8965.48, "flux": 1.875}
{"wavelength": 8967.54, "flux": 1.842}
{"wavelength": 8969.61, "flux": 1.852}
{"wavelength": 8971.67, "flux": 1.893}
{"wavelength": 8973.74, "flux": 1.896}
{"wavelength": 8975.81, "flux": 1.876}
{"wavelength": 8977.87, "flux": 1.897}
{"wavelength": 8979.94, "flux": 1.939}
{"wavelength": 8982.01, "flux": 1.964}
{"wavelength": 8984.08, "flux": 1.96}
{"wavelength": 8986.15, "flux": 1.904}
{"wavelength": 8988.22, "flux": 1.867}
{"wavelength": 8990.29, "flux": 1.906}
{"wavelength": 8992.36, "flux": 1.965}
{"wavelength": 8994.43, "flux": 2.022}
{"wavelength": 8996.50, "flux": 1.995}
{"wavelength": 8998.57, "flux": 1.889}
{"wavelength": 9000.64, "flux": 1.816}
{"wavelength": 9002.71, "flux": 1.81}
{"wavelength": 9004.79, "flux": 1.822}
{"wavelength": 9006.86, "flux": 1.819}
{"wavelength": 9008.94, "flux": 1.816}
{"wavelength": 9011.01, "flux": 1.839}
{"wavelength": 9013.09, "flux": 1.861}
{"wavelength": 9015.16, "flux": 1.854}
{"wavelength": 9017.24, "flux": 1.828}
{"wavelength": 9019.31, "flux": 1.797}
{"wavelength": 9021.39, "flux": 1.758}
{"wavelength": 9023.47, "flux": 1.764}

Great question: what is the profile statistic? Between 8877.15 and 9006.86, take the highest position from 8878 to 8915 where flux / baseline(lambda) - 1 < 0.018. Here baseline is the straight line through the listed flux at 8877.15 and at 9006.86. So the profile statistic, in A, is 8893.52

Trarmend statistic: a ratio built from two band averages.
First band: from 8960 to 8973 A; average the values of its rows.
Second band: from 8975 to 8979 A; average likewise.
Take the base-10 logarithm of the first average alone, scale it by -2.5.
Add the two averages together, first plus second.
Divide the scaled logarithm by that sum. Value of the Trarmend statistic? -0.181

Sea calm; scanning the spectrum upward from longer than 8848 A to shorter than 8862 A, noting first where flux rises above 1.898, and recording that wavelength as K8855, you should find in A 8848.58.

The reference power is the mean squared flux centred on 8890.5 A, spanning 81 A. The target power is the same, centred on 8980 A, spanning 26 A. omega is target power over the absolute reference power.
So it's 1.012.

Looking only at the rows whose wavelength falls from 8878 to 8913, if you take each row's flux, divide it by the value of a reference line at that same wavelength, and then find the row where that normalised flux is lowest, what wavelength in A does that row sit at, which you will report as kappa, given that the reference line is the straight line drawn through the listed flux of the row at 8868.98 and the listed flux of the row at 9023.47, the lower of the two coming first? 8879.19 A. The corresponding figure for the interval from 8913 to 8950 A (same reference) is 8946.92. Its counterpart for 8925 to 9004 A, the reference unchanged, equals 8946.92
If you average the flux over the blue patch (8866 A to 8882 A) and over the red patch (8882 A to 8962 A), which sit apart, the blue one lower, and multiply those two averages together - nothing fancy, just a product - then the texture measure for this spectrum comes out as 3.54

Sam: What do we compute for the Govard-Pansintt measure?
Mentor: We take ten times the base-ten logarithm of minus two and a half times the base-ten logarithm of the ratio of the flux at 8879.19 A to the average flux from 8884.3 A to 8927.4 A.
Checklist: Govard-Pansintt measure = -16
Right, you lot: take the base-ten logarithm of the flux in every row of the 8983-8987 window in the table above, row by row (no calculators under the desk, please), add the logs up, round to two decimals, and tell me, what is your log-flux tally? 0.57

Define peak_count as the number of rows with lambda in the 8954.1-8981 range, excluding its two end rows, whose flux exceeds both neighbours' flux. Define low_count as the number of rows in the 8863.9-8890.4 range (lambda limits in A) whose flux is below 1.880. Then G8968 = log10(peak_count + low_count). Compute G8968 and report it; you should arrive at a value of 1.0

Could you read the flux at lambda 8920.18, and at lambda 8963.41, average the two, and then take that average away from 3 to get 1.14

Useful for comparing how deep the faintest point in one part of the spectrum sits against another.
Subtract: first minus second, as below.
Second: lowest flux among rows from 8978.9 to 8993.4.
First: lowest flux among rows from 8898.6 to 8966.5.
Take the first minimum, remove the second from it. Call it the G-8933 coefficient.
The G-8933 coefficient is -0.06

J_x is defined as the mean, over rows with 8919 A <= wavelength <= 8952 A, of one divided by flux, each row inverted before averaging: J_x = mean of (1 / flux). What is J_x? 0.538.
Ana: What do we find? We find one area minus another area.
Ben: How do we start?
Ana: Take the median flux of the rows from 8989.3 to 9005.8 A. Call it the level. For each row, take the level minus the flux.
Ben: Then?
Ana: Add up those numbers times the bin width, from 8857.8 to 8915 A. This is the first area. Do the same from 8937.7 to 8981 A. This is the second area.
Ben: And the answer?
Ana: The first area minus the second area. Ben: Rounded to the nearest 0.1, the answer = -1.2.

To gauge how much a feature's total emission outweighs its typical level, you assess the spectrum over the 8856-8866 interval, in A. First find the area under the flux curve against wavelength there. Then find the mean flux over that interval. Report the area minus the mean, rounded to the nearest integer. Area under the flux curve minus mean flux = 17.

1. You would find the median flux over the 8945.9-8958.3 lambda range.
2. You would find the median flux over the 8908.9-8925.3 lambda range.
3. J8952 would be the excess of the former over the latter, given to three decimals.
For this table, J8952 -0.088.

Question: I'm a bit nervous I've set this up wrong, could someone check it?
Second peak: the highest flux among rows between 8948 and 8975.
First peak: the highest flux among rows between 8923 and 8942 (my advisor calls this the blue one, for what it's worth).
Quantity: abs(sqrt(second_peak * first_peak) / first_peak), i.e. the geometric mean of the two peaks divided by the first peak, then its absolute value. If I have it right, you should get 0.99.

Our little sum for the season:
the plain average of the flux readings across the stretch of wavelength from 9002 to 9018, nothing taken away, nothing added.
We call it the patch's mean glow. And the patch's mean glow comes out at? 1.83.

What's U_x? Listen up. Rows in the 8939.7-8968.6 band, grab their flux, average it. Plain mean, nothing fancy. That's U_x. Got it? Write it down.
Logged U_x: 1.86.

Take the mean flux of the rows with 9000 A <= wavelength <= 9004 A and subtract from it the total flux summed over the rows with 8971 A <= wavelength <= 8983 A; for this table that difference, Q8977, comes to -9.7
